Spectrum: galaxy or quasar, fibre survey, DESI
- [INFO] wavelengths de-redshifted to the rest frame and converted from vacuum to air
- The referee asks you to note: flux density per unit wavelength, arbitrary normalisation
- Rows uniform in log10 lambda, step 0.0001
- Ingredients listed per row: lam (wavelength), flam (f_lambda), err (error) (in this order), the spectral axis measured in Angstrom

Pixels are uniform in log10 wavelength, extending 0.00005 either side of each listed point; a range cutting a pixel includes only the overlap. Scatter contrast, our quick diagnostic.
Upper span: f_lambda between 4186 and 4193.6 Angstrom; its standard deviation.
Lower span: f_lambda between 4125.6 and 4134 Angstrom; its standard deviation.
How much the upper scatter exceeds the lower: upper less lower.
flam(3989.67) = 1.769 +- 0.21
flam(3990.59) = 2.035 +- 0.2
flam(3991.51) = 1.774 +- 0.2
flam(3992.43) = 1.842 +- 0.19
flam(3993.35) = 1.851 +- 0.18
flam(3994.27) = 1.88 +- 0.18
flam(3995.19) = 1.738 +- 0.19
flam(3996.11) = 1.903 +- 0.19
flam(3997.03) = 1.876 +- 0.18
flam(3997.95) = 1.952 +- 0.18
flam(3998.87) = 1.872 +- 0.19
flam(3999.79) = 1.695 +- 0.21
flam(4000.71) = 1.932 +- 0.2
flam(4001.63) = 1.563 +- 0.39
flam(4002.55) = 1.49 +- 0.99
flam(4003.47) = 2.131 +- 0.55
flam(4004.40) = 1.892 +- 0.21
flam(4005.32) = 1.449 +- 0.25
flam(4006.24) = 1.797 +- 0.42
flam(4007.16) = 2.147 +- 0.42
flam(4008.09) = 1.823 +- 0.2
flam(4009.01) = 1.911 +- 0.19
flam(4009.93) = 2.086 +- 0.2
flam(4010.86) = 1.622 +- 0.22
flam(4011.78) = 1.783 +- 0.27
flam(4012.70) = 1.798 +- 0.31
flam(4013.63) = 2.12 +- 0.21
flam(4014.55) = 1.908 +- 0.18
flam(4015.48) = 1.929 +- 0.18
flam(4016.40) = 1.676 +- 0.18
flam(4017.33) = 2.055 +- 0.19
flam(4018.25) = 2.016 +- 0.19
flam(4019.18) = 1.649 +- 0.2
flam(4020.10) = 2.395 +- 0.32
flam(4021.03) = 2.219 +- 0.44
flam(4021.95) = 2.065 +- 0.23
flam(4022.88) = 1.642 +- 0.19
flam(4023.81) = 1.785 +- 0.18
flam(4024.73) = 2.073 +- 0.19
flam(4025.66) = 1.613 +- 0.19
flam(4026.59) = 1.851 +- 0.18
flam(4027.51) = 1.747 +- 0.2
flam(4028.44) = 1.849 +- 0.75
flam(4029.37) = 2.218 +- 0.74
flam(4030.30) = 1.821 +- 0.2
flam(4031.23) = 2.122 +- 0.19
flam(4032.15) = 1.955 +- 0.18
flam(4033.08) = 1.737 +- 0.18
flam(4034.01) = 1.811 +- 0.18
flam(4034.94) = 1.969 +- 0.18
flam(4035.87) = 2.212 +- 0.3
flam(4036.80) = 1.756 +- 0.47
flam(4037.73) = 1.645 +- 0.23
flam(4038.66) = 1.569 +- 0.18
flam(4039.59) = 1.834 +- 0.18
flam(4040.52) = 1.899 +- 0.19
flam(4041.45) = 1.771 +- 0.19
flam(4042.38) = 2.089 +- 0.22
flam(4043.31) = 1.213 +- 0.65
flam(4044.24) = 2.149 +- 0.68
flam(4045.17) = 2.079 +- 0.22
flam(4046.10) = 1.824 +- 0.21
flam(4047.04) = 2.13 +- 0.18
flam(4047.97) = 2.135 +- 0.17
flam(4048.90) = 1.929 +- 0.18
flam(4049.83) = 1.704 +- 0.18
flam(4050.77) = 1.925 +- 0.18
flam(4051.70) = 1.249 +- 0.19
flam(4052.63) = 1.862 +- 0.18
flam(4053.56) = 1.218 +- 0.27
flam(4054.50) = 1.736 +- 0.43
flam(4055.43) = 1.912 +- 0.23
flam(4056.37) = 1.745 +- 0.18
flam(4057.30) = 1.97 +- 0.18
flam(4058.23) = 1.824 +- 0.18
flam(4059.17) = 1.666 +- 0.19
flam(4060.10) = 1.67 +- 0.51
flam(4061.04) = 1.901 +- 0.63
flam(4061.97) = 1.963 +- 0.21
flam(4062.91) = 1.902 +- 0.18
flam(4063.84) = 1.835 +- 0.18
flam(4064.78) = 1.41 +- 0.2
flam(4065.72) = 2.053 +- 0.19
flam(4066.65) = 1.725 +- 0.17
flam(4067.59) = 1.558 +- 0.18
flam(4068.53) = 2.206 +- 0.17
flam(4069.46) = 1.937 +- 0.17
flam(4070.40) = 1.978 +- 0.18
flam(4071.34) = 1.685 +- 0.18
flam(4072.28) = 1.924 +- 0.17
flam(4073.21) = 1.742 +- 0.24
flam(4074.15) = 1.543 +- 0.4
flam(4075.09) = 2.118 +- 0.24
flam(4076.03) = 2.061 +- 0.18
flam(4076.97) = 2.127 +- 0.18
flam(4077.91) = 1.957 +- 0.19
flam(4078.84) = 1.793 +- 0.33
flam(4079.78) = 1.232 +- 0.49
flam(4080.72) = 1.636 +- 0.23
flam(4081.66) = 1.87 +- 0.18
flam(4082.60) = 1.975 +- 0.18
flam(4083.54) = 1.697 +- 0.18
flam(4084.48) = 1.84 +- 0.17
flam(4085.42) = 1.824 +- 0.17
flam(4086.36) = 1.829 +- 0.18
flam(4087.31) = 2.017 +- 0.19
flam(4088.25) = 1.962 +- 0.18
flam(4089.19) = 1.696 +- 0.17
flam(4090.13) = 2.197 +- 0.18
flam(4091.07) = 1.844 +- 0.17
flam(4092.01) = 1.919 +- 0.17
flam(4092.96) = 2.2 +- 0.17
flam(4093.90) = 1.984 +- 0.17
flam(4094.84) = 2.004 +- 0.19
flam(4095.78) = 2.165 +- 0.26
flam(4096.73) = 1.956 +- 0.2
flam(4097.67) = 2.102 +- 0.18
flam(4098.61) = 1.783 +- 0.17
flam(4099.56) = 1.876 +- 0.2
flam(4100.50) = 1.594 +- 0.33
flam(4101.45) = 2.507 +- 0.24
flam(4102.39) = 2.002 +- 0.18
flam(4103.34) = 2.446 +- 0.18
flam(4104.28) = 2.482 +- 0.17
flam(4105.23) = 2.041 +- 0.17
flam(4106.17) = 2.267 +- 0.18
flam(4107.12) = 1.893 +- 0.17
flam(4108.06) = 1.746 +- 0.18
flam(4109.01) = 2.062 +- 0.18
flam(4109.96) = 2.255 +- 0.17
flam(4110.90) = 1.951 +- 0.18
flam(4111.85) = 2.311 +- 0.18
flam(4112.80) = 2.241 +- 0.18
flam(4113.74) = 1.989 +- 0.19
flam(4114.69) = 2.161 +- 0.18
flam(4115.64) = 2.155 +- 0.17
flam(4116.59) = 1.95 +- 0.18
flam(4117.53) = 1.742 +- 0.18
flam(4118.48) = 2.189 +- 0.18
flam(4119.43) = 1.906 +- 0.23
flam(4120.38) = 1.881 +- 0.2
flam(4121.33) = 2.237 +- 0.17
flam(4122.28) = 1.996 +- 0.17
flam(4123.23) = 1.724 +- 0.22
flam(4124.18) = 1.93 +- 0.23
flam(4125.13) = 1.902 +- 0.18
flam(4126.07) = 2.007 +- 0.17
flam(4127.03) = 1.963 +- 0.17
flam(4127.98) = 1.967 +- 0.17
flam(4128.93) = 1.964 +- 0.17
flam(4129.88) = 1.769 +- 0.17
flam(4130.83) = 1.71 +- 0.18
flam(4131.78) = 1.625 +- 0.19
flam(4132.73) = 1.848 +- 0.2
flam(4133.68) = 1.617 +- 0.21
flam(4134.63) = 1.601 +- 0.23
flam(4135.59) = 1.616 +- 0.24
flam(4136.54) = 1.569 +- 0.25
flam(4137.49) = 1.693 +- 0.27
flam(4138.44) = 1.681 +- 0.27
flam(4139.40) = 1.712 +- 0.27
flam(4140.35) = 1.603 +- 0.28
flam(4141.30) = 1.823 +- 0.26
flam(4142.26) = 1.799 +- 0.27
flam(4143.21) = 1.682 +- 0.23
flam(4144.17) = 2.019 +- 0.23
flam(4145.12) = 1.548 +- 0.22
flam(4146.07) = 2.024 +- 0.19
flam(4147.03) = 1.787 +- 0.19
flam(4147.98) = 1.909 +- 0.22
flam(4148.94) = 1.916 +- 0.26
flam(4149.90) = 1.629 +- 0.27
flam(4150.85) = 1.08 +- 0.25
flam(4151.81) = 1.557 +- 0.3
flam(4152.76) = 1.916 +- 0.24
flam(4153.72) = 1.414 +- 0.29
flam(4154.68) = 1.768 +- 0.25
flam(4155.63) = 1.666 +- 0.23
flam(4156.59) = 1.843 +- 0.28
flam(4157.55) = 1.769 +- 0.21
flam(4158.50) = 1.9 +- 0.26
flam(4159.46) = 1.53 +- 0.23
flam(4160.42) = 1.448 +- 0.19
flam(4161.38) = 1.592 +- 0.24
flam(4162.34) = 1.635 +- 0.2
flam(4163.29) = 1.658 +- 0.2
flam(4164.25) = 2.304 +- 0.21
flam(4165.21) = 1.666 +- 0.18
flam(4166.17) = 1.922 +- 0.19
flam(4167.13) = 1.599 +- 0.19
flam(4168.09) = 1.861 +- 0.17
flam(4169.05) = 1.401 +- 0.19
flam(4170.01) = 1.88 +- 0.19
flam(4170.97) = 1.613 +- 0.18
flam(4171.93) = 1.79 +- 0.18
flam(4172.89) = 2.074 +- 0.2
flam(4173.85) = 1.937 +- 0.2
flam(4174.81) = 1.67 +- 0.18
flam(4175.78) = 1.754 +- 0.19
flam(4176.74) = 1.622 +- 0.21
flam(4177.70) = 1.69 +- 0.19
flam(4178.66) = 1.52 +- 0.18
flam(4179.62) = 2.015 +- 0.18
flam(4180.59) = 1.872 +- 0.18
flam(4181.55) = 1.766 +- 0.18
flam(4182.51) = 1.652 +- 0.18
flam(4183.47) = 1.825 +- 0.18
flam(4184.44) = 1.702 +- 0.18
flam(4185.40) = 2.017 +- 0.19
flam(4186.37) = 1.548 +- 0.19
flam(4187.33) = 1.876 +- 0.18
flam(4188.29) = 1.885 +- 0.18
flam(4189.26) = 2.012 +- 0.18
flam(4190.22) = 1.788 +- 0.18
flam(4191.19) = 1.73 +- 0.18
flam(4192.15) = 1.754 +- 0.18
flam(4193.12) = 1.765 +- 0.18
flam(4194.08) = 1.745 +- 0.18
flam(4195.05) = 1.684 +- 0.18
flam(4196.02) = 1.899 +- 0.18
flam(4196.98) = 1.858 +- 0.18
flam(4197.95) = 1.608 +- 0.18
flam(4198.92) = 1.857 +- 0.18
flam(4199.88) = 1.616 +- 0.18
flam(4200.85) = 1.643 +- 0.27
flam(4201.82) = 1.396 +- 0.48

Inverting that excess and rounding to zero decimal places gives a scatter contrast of -54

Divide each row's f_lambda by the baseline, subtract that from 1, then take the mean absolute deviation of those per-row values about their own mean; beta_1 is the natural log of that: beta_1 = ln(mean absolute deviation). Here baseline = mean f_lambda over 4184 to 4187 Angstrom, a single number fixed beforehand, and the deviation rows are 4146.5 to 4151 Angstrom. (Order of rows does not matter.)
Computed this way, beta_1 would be -1.96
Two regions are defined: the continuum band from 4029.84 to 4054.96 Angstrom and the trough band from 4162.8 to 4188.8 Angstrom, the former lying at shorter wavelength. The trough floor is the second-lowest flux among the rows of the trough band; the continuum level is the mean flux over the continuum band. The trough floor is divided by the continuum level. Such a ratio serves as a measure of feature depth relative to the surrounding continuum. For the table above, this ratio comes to 0.83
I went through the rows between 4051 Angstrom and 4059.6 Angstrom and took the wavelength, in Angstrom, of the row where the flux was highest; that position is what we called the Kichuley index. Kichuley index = 4057.30 Angstrom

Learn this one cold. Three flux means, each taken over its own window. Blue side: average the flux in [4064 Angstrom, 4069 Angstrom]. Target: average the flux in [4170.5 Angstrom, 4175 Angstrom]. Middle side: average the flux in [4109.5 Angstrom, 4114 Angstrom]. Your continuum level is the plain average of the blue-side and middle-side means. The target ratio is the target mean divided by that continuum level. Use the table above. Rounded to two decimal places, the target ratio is 0.92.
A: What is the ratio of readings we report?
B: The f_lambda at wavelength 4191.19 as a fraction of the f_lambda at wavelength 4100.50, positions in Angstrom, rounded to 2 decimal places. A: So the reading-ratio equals 1.09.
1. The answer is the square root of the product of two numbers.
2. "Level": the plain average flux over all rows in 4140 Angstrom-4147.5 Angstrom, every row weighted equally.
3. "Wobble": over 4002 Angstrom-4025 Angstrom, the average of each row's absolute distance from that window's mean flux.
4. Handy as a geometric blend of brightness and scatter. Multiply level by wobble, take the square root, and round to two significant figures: 0.58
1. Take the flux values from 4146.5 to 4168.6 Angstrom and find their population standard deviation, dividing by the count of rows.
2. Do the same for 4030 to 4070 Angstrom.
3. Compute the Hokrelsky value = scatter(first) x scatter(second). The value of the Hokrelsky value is 0.057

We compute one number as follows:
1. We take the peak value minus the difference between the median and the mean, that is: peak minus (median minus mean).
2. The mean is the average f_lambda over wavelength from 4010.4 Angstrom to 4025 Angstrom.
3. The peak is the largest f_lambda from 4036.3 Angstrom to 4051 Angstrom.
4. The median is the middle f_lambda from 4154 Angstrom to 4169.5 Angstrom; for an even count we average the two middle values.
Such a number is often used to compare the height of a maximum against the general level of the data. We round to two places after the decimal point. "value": 2.40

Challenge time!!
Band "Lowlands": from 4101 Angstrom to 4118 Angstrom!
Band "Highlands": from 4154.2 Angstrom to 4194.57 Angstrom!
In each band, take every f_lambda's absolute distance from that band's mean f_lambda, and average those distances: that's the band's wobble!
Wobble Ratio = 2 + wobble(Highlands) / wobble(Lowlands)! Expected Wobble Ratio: 2.71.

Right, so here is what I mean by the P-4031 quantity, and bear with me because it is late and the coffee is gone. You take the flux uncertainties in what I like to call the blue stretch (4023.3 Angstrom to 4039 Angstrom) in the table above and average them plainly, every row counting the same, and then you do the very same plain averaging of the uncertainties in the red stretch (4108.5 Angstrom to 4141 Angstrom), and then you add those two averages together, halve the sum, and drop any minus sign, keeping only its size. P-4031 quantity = 0.24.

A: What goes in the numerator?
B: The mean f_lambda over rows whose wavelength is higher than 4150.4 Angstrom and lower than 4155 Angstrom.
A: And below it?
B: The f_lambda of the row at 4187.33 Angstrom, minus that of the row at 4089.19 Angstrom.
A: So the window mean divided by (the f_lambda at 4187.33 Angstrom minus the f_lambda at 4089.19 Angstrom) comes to 9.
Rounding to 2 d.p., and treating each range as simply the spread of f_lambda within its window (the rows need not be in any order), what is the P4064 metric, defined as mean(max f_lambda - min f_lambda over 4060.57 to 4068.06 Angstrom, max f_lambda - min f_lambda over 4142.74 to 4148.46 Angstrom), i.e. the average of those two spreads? 0.56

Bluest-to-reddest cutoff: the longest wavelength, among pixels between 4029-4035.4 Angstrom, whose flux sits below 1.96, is 4034.01 Angstrom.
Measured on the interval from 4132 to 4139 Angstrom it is 4138.44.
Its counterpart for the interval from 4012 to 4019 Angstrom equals 4016.40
